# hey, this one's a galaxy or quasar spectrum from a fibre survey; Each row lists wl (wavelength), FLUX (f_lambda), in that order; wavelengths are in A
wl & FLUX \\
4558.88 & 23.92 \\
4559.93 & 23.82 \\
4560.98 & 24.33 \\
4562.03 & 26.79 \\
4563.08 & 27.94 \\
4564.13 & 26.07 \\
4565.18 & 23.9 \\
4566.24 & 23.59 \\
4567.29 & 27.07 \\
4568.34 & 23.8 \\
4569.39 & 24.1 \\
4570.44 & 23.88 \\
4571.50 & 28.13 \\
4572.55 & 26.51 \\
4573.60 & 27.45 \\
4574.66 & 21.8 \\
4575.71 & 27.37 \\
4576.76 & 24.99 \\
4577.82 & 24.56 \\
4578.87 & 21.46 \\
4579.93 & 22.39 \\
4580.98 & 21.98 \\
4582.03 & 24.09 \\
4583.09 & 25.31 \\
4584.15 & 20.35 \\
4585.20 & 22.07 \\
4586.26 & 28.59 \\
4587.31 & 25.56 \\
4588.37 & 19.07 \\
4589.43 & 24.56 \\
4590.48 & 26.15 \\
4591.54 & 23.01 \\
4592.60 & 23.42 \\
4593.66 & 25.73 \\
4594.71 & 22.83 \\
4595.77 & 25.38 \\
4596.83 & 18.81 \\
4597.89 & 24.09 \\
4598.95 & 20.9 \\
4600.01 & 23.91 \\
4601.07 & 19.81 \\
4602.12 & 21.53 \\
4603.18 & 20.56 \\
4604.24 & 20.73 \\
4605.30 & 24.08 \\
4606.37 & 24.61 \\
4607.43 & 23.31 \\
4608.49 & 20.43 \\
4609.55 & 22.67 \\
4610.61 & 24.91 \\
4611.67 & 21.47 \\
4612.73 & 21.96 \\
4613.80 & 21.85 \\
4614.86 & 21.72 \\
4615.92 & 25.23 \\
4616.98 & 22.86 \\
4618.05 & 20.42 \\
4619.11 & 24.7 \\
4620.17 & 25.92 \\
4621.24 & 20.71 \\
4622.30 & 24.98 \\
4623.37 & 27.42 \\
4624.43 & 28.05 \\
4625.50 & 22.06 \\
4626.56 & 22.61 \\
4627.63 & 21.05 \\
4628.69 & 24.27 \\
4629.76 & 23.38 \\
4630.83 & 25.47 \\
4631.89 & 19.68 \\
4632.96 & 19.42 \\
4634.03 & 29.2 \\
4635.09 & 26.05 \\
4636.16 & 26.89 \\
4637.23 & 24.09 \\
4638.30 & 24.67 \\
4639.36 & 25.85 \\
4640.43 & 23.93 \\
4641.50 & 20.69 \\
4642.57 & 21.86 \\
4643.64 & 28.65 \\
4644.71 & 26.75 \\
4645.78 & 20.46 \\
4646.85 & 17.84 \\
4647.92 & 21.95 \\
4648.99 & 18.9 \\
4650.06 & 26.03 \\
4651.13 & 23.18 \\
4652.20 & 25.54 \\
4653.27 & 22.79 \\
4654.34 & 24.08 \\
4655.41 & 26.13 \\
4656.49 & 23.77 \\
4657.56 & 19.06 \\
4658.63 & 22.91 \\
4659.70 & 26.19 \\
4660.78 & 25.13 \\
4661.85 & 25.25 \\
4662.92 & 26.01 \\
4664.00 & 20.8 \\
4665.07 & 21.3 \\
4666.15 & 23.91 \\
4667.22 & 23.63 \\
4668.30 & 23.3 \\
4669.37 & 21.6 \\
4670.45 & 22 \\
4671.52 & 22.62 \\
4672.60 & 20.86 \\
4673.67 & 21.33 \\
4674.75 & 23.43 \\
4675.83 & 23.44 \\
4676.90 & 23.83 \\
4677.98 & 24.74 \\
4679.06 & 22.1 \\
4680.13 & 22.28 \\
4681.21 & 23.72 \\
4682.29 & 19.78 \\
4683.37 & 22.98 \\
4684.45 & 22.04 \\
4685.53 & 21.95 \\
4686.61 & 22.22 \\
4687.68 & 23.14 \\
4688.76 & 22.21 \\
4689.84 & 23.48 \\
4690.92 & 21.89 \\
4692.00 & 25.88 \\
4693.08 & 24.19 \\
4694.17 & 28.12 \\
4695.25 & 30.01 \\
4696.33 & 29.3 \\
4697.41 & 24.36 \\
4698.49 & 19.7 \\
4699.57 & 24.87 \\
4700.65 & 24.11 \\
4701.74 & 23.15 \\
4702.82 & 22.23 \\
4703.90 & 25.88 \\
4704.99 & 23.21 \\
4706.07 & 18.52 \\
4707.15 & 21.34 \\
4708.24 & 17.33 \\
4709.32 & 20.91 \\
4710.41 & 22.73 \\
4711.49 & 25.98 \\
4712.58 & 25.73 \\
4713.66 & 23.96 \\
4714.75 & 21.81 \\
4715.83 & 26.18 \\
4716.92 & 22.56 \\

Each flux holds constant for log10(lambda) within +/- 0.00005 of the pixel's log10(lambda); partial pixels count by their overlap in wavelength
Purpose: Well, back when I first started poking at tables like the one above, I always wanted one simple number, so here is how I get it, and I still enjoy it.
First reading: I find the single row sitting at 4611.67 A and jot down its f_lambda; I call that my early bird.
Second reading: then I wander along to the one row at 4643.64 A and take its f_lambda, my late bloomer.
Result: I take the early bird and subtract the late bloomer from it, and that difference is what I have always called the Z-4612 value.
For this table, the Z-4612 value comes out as -7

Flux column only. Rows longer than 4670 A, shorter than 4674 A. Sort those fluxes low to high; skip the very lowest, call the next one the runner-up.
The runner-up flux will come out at 21.33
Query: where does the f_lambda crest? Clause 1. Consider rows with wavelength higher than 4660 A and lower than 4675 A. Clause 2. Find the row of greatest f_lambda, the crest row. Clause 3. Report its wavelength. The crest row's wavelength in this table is 4662.92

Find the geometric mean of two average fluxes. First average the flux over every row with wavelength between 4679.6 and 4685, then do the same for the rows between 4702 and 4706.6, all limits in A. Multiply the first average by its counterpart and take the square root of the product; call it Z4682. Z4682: 22.3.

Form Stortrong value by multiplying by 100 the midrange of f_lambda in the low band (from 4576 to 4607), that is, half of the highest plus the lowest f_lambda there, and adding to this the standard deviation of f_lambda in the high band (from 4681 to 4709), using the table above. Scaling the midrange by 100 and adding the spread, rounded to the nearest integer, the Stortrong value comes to 2373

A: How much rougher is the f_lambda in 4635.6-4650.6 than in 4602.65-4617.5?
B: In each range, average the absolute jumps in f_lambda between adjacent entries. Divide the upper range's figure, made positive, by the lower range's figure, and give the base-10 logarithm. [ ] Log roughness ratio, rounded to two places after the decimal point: 0.27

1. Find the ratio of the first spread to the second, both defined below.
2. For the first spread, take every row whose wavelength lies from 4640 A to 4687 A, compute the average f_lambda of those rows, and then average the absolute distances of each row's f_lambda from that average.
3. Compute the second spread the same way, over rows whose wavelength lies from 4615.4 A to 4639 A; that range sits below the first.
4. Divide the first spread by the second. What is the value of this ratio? 0.8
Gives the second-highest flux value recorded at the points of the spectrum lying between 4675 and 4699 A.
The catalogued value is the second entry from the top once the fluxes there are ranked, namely 29.3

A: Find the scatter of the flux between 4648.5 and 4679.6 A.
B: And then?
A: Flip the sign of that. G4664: -2.0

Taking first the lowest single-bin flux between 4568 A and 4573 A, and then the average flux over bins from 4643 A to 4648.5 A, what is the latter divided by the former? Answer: 0.97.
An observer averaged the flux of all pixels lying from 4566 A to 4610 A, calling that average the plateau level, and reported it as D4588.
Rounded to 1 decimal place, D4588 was 23.6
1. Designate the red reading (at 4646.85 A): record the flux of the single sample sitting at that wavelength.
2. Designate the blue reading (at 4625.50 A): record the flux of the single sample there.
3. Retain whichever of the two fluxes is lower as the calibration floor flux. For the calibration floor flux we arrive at 17.8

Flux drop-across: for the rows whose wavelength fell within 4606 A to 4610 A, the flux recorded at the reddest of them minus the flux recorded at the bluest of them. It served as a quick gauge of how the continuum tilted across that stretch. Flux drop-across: -1.9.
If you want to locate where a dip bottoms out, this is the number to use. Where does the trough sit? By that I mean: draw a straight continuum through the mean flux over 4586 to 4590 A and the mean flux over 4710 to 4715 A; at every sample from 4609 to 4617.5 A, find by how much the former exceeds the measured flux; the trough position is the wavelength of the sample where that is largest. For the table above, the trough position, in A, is 4611.67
